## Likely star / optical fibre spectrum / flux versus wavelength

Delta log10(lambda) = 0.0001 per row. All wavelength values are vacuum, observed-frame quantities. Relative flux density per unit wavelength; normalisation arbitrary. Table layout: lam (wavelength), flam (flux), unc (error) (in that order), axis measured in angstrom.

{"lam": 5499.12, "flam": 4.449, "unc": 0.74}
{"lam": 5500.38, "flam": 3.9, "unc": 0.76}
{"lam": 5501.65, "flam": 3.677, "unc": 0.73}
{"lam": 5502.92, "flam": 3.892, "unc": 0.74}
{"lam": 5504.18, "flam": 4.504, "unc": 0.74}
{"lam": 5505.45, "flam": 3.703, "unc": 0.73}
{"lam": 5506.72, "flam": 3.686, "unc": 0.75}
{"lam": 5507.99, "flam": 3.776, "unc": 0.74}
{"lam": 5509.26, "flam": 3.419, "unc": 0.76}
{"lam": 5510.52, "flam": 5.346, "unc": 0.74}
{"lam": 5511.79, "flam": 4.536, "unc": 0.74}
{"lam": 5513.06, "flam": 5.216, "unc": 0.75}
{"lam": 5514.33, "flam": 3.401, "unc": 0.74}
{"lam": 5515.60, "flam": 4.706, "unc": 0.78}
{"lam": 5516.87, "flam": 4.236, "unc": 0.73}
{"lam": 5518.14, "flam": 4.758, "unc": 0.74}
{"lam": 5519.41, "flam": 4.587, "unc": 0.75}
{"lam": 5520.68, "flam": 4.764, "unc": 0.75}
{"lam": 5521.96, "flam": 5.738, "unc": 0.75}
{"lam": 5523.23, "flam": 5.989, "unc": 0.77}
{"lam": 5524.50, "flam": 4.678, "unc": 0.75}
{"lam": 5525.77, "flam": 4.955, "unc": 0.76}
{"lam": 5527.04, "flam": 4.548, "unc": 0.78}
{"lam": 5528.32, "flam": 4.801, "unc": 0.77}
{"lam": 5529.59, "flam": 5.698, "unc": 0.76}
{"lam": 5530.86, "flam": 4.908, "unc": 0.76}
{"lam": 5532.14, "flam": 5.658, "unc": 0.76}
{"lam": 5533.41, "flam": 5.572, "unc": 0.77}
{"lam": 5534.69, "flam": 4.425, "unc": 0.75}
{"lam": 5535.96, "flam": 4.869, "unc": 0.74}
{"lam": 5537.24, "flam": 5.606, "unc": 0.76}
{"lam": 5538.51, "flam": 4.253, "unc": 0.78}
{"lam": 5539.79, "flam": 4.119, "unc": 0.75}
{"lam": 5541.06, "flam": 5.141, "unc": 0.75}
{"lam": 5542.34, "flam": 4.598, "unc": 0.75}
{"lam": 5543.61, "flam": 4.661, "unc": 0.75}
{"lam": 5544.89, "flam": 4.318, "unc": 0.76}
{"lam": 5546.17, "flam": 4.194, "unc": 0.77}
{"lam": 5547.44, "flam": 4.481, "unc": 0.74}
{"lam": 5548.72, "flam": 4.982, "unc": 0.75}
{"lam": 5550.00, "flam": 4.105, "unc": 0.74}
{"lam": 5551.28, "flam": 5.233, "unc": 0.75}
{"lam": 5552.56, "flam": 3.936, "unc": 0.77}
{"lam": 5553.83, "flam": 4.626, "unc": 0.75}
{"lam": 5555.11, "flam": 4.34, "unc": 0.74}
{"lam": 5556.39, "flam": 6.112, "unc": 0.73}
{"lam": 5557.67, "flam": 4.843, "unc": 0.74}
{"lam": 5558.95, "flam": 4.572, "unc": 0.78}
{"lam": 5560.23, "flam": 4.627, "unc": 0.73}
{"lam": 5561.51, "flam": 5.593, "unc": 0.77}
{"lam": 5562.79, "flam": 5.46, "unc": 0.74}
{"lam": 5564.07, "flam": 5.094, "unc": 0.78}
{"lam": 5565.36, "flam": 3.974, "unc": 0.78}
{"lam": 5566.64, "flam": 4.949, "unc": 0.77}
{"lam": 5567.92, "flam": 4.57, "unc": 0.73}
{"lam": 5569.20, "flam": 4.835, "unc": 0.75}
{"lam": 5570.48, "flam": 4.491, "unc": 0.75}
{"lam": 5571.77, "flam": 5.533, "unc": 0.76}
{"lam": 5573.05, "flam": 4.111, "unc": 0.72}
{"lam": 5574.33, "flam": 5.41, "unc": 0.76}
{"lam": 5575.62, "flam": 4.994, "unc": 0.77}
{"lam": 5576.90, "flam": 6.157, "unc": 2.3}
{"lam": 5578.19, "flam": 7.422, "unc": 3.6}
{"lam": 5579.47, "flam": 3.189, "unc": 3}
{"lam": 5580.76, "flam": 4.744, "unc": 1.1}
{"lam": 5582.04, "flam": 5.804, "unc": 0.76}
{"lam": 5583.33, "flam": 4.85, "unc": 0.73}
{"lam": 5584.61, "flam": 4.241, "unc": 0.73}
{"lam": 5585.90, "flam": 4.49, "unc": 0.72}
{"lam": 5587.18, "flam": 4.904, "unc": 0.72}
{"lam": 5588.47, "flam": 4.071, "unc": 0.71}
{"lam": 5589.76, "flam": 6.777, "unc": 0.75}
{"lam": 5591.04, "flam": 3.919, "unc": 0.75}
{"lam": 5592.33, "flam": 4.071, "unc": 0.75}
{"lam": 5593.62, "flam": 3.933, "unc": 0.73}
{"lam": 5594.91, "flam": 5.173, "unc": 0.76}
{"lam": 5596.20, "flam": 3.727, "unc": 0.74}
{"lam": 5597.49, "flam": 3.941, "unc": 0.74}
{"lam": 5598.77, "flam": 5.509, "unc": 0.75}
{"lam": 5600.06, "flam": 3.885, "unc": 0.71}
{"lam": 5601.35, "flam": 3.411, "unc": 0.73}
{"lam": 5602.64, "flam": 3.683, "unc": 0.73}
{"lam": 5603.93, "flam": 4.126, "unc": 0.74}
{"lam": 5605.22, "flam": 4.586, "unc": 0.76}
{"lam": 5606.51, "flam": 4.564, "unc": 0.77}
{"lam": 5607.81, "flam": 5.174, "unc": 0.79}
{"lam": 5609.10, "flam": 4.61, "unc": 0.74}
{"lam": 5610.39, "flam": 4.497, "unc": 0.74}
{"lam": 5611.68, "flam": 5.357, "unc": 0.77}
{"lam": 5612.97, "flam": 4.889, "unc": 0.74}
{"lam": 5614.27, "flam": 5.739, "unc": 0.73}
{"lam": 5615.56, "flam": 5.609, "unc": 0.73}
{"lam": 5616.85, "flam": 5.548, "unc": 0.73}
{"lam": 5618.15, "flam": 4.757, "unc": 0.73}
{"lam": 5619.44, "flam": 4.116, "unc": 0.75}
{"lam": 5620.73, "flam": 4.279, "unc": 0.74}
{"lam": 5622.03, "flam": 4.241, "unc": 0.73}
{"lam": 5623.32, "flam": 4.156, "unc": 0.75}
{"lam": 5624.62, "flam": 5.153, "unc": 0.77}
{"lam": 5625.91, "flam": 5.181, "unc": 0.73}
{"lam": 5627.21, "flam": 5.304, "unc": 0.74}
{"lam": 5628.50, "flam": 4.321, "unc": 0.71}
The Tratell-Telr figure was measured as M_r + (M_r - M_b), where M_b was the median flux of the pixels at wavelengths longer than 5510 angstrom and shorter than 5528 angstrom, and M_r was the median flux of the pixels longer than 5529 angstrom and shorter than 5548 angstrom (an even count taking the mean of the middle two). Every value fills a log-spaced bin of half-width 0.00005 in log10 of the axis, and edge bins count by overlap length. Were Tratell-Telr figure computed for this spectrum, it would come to 4.59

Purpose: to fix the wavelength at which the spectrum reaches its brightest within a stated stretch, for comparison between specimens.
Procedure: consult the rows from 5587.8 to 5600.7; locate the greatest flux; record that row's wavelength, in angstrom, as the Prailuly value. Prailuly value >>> 5589.76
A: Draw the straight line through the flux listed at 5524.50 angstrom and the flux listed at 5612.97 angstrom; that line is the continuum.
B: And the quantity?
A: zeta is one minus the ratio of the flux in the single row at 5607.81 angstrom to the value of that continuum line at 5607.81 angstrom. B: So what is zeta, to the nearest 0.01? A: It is -0.06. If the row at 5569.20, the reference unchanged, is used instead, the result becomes -0.01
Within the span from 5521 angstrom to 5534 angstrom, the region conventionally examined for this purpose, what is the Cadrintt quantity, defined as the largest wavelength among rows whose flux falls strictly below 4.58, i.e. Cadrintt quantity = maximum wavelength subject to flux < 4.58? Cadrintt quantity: 5527.04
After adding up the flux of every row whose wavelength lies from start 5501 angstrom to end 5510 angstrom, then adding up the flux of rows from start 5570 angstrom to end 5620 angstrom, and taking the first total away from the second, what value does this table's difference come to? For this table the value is 159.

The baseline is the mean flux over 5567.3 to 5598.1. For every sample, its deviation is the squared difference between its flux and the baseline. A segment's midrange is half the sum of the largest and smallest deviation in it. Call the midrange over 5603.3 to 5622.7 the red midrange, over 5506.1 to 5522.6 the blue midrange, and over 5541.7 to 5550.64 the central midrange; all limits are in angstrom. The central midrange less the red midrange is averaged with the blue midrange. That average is 0.40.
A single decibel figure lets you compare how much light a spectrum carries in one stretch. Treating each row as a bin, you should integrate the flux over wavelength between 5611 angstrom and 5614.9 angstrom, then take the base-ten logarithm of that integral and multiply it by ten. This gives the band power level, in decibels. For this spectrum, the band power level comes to 13.2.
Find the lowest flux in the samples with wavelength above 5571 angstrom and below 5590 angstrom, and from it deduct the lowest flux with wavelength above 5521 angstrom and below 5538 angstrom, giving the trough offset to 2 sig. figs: -1.2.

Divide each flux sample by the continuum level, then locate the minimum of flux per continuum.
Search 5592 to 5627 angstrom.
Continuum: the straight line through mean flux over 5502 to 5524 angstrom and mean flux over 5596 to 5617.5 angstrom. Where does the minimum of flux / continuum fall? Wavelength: 5601.35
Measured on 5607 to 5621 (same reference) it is 5619.44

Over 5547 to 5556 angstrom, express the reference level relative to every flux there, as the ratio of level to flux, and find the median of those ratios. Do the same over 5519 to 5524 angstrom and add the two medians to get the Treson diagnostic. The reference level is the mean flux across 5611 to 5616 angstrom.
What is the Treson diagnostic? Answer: 2.24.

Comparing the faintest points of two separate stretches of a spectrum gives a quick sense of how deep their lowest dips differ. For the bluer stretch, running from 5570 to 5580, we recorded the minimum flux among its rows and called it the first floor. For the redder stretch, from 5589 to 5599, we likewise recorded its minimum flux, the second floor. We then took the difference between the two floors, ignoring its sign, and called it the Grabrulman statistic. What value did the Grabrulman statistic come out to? 0.54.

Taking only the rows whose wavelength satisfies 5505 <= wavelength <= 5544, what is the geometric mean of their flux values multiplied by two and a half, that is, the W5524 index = 11.7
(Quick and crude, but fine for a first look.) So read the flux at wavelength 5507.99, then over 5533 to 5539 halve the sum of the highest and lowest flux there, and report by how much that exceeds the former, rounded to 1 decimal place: 1.2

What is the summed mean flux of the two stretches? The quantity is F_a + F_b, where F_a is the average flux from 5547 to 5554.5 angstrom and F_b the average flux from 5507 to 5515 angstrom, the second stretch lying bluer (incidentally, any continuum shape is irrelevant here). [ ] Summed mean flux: 8.8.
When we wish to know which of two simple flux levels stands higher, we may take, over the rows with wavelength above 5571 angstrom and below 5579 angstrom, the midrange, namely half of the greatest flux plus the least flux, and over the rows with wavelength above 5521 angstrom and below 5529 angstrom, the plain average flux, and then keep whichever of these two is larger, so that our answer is 5.8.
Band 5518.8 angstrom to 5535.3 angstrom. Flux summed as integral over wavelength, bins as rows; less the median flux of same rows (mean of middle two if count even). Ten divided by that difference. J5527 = 0.13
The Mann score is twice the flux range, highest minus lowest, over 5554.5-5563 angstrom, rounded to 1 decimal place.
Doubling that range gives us 3.5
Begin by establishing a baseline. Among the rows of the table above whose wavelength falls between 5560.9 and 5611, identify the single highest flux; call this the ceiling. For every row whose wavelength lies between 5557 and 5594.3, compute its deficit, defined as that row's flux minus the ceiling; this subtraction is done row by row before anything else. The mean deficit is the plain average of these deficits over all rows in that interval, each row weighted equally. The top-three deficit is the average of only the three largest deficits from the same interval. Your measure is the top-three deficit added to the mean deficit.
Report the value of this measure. -3.17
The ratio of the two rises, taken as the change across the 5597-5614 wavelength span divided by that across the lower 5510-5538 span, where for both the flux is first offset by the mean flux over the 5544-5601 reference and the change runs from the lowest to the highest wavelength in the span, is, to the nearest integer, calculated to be 4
